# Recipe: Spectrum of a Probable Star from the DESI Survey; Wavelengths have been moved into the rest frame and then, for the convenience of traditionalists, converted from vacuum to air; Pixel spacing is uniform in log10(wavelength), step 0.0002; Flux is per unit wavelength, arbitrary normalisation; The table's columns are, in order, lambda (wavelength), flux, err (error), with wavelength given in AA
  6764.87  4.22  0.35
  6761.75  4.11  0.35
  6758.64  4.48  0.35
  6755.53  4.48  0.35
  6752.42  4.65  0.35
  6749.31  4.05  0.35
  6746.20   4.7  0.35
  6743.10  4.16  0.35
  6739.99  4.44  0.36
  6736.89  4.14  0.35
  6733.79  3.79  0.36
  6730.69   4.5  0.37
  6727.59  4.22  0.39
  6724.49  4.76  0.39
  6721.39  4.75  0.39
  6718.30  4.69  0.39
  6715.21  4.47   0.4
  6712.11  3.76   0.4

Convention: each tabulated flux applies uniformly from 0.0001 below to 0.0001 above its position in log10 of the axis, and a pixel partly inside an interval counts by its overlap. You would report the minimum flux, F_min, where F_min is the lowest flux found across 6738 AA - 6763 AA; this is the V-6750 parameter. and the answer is 4.05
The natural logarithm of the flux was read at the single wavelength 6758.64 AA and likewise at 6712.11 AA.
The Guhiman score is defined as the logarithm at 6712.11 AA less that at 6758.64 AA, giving -0.175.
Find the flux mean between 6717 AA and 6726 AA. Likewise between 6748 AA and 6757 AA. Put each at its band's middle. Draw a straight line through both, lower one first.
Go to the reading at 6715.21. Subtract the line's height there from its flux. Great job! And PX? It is -0.33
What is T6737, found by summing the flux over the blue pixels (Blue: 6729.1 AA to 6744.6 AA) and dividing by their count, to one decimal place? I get 4.2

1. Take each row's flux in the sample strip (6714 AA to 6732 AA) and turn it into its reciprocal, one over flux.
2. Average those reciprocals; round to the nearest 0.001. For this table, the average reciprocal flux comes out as 0.219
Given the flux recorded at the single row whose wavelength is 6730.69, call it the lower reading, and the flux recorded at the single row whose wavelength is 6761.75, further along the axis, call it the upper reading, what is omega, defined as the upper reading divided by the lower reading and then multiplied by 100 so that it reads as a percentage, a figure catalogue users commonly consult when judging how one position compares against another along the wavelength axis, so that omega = 91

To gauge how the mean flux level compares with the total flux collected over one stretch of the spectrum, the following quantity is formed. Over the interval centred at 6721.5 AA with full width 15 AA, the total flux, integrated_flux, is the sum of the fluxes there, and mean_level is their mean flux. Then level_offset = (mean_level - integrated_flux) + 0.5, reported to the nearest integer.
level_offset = -18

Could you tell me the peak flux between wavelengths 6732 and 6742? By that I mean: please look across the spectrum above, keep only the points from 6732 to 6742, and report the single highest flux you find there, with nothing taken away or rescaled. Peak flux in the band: 4.44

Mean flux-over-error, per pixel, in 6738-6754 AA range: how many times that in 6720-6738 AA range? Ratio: 1.08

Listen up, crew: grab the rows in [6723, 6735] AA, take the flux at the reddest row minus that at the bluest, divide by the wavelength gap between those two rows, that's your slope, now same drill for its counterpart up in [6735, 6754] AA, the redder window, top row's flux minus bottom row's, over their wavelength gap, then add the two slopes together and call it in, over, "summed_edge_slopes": -0.071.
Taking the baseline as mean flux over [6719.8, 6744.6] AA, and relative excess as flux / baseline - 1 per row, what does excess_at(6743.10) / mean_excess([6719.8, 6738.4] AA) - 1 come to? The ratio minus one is -13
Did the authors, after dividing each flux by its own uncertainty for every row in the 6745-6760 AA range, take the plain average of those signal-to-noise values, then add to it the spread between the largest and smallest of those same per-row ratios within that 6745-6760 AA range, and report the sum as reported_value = 14.6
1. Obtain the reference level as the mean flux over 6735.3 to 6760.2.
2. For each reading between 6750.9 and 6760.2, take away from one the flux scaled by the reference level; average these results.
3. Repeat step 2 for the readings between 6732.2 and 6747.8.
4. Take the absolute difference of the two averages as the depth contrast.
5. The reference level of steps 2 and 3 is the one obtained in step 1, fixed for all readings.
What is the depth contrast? 0.066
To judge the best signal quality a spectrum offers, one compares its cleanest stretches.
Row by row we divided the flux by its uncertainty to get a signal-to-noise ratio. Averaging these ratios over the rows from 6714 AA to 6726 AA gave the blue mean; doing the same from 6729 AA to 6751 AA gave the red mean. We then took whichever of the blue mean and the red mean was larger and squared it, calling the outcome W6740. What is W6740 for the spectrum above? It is 143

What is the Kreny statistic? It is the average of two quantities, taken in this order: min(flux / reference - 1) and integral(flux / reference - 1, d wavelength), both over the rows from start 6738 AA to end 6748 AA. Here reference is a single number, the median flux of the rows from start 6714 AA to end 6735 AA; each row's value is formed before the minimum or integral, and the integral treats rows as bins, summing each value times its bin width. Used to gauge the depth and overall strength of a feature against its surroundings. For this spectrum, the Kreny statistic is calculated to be -0.1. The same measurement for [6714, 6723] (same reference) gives 0.1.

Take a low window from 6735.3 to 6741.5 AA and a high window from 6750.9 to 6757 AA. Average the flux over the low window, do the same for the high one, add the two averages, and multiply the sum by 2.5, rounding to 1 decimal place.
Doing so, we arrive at 22.1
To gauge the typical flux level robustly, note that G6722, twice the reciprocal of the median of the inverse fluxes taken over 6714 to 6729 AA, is 9.38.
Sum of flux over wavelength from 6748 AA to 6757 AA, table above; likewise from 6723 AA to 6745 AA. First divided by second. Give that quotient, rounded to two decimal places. 0.44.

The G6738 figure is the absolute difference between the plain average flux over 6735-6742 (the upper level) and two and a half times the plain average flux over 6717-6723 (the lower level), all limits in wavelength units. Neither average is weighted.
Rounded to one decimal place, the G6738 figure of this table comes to 7.5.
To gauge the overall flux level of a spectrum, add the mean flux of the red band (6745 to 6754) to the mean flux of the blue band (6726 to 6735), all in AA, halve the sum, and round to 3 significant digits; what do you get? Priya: 4.32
